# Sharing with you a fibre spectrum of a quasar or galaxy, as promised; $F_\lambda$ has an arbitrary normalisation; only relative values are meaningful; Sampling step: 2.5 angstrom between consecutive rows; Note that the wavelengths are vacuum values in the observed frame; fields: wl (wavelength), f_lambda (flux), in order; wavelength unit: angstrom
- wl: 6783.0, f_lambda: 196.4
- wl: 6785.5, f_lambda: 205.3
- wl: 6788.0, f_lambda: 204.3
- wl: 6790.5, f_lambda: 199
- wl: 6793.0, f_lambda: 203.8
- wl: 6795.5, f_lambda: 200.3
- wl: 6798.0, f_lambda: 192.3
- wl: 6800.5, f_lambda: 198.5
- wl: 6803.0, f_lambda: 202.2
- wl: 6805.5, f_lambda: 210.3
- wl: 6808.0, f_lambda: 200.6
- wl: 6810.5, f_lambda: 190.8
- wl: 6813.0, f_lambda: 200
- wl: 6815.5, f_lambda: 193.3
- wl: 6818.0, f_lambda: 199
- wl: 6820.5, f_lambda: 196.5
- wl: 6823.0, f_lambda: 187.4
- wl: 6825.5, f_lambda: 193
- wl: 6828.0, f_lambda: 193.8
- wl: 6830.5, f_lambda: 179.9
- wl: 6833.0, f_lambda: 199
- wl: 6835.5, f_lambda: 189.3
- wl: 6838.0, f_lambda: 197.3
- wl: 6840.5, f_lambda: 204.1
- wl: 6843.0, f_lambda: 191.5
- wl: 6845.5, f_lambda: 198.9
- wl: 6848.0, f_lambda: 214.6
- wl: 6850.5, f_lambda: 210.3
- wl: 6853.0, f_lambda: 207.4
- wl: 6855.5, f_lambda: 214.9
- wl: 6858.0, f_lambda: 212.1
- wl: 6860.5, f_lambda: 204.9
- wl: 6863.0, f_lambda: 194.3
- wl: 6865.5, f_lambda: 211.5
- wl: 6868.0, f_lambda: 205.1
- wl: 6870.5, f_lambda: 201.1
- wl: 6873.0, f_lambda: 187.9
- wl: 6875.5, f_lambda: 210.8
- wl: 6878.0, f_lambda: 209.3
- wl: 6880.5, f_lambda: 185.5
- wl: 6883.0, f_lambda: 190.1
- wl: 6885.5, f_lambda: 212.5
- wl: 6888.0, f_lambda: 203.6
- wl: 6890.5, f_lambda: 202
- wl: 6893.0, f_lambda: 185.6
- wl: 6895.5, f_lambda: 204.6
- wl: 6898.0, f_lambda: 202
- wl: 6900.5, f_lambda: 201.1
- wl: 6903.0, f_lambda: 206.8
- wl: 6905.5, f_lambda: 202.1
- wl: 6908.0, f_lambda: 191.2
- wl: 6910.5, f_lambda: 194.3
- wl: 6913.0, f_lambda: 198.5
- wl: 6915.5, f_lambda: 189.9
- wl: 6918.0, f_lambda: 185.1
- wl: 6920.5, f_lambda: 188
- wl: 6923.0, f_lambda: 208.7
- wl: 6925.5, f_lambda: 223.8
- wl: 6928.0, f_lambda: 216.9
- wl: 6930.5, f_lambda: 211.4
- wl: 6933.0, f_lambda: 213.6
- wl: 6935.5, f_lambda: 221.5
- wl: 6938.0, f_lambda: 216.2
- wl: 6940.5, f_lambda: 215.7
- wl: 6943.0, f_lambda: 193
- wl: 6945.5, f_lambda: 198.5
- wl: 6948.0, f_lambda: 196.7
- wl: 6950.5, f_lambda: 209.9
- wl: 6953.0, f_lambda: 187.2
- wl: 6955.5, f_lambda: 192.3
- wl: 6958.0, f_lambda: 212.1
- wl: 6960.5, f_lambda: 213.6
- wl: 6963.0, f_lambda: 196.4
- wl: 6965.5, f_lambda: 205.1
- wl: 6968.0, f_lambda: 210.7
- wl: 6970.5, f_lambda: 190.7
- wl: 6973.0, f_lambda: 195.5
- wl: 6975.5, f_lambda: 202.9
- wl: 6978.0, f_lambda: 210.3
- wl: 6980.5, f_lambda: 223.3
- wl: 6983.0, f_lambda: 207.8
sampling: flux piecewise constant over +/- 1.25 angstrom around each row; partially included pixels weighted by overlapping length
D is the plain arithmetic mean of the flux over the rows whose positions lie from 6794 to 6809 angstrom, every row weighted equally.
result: 200.7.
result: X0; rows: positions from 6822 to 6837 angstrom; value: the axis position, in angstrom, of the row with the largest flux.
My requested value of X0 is 6833.0 angstrom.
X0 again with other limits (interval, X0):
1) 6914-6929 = 6925.5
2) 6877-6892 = 6885.5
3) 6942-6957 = 6950.5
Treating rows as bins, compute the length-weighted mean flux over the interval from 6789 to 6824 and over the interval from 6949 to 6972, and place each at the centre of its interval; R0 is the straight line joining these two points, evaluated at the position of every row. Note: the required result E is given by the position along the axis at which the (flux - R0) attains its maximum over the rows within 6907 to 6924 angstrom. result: 6923.0 angstrom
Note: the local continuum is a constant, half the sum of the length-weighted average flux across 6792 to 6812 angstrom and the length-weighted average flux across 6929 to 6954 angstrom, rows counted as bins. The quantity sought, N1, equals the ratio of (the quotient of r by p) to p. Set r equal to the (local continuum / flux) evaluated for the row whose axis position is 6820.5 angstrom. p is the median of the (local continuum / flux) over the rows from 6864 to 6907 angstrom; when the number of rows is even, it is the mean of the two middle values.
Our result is 1.02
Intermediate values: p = 1.01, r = 1.03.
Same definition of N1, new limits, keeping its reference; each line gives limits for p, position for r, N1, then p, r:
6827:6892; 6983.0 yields 0.97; 1.00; 0.98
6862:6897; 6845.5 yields 1.02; 1.00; 1.02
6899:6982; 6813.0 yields 1.01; 1.00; 1.02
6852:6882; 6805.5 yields 1.00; 0.99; 0.97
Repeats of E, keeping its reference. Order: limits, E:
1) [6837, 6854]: 6848.0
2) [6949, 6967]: 6960.5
